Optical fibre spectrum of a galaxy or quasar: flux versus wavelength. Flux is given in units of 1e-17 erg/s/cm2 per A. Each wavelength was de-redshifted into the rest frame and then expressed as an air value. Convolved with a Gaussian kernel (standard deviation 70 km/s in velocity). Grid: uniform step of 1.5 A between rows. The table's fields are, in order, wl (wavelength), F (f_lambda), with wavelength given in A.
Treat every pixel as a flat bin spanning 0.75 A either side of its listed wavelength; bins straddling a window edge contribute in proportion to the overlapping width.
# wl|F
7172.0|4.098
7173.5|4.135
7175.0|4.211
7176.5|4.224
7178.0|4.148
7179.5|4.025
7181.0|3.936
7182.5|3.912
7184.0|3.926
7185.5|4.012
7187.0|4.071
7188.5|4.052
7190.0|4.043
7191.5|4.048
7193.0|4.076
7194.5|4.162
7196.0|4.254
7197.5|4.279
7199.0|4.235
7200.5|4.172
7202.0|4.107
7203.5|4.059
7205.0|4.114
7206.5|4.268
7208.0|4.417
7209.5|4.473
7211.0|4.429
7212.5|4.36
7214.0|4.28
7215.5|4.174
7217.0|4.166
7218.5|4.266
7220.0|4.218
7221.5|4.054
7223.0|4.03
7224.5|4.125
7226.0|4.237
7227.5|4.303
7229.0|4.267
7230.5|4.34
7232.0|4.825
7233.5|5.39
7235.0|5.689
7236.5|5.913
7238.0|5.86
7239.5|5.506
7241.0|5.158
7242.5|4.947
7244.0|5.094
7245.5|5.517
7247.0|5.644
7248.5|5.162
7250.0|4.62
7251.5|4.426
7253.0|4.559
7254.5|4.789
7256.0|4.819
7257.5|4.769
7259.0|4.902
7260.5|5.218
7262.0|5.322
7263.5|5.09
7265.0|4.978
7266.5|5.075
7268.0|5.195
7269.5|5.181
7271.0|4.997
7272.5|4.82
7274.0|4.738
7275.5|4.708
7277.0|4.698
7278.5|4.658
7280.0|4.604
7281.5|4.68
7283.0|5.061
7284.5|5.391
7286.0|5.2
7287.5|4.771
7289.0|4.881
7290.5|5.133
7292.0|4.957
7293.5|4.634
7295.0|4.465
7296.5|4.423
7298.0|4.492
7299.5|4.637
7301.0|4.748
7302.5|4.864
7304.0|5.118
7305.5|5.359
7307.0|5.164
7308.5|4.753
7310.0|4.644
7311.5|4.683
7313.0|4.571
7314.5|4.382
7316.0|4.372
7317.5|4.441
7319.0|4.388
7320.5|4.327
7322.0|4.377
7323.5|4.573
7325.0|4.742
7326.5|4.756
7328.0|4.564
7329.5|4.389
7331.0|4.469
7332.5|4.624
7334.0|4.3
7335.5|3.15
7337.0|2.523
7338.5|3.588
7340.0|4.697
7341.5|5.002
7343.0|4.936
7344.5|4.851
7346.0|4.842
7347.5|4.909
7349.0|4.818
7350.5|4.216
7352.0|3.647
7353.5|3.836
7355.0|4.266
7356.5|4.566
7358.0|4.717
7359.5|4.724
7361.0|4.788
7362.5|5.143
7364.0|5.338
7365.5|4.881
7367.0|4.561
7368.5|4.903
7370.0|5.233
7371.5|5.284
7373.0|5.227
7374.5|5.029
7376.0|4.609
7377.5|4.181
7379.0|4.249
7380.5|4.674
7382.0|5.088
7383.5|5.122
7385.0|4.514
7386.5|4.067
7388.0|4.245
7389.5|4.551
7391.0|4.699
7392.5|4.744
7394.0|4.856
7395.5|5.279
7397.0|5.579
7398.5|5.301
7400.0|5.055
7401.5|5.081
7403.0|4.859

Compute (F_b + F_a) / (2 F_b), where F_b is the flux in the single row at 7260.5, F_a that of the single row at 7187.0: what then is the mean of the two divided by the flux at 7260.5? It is 0.89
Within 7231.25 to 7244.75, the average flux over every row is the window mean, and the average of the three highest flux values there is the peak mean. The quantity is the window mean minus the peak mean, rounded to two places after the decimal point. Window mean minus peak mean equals -0.44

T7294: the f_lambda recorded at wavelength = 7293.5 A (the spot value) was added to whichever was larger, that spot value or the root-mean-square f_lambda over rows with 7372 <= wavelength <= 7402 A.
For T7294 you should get 9.5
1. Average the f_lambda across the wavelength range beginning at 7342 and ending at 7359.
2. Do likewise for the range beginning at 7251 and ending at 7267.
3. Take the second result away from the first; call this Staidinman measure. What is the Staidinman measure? -0.4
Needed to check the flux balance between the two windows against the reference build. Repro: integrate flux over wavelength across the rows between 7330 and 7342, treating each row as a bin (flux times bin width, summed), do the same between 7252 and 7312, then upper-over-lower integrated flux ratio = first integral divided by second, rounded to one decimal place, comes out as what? 0.2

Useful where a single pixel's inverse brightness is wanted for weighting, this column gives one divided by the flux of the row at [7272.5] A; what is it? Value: 0.207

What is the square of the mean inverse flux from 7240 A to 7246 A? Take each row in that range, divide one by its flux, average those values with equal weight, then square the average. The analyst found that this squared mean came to 0.037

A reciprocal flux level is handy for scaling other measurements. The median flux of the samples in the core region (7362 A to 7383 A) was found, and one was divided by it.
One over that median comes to 0.201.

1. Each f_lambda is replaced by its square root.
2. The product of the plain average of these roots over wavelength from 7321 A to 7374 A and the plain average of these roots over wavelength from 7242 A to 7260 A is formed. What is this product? 4.73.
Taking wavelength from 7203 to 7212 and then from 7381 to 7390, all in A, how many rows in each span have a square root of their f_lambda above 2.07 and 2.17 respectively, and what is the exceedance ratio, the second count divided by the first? 0.67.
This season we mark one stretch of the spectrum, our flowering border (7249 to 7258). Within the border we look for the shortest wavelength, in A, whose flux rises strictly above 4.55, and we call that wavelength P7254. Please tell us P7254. 7250.0 A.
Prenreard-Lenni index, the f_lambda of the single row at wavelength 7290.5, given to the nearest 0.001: 5.133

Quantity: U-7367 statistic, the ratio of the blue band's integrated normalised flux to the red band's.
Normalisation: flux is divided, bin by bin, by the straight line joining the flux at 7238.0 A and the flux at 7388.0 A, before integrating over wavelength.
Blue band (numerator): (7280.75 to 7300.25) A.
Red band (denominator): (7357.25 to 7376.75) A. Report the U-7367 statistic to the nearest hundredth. 0.82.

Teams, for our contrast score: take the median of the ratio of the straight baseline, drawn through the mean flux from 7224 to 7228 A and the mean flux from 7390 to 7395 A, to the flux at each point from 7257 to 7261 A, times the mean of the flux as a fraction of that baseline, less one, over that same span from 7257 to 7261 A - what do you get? 0.13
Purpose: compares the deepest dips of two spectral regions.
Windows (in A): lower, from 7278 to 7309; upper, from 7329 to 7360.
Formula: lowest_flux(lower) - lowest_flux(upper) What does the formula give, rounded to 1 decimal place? 1.9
